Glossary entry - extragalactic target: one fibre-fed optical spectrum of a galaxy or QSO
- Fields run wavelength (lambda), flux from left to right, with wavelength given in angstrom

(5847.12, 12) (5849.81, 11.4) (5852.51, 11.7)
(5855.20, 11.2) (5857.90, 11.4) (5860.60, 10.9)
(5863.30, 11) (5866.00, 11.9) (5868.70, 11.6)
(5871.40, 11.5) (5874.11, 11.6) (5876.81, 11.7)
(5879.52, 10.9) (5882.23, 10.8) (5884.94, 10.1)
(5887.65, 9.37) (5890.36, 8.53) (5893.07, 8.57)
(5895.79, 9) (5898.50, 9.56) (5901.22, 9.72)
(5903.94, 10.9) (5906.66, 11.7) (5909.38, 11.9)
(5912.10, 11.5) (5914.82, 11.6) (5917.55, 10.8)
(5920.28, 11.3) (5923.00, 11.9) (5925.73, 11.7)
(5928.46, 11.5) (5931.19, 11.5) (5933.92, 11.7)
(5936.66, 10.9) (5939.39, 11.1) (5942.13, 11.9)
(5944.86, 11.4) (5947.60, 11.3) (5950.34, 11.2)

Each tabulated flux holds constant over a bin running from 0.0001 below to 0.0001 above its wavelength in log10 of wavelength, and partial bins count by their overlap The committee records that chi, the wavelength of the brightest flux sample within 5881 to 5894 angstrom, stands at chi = 5882.23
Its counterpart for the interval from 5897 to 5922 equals 5909.38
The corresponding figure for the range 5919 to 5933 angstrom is 5923.00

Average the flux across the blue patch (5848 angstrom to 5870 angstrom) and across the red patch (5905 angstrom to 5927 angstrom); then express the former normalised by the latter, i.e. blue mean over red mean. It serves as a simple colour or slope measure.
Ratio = 0.99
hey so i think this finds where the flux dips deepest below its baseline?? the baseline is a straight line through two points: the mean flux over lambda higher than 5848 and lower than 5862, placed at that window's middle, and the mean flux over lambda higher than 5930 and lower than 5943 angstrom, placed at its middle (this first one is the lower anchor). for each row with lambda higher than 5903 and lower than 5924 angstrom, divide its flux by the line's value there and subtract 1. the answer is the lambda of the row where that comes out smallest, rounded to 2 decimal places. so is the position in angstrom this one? 5917.55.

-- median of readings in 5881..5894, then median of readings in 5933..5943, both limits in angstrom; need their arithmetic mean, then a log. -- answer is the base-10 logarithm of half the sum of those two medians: 1.02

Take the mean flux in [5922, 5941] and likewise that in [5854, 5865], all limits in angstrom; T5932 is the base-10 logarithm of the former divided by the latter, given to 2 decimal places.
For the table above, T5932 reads 0.01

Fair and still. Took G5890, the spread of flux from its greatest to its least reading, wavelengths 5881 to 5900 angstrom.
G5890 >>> 2.27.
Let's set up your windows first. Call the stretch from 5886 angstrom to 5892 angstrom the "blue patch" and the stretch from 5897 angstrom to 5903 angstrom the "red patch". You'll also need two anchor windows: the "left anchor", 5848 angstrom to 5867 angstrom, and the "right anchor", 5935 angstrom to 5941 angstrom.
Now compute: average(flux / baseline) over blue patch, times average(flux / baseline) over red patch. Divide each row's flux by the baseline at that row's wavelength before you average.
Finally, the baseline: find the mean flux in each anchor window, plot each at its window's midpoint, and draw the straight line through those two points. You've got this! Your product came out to 0.69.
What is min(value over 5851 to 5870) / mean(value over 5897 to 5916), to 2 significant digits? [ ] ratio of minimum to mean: 0.99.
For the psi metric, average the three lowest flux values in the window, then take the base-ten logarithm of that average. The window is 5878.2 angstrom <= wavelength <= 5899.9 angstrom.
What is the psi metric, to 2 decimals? 0.94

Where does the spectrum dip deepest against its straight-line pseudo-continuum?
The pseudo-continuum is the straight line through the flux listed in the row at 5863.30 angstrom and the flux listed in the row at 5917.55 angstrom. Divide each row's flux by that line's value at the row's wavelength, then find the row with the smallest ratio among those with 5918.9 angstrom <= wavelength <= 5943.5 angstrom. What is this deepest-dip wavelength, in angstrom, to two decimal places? 5936.66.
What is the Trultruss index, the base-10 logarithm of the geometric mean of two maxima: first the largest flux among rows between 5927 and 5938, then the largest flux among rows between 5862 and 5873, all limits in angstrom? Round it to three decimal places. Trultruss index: 1.072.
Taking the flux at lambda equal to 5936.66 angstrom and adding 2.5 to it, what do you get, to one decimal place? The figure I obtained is 13.4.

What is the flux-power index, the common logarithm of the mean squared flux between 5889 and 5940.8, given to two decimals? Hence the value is 2.07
